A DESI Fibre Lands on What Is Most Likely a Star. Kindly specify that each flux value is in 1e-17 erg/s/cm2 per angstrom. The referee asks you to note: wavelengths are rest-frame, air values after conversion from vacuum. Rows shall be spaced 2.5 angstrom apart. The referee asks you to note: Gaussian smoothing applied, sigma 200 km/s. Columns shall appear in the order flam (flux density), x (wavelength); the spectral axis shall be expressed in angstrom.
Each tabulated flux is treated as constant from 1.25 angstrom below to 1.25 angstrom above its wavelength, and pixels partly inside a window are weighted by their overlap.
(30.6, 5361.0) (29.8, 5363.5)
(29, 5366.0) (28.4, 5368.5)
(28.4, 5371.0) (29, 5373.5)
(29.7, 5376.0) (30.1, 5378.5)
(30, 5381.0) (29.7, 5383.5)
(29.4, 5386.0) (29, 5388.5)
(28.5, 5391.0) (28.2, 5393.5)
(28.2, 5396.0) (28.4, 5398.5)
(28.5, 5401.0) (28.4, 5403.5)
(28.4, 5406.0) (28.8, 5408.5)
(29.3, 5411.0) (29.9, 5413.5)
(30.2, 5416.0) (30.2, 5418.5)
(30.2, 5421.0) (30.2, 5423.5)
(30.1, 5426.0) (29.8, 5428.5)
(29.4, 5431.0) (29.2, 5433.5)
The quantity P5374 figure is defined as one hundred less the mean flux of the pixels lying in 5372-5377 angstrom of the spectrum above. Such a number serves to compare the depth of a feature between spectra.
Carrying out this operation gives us 70.7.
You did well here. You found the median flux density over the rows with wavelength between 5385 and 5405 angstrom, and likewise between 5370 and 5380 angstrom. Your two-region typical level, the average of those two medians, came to 28.9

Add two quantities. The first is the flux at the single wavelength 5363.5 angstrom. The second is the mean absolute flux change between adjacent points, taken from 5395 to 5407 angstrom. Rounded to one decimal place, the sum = 29.9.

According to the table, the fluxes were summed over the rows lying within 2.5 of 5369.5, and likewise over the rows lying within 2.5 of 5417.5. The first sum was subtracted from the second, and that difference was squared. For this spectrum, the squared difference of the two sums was 13.0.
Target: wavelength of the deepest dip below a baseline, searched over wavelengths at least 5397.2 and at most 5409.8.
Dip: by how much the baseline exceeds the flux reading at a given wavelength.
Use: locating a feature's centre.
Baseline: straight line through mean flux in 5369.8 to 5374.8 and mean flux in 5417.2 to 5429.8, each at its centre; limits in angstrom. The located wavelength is 5406.0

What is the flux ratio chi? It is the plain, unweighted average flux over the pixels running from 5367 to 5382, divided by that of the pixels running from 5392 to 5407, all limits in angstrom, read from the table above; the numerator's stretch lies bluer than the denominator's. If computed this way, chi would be 1.03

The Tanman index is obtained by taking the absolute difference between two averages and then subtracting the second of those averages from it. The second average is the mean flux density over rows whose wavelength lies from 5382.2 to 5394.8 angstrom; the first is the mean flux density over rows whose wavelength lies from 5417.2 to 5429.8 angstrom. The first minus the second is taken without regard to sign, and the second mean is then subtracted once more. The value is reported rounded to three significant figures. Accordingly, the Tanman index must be -27.8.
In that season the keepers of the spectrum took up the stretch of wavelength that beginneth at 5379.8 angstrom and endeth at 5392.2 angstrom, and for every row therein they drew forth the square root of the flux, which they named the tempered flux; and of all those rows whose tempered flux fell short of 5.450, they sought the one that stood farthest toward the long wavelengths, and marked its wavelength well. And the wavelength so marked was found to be 5391.0 angstrom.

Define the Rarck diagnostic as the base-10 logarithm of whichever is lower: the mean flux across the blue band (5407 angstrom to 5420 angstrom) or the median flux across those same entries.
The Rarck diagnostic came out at 1.472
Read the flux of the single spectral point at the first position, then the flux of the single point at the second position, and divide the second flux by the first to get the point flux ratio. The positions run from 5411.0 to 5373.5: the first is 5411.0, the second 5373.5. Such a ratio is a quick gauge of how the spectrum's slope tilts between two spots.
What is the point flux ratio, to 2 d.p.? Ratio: 0.99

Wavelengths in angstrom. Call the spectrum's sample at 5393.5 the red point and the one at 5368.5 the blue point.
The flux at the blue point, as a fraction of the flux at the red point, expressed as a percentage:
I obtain 101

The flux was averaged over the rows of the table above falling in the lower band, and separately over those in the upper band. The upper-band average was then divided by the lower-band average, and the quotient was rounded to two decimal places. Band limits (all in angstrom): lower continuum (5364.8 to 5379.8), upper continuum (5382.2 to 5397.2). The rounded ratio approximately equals 0.99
